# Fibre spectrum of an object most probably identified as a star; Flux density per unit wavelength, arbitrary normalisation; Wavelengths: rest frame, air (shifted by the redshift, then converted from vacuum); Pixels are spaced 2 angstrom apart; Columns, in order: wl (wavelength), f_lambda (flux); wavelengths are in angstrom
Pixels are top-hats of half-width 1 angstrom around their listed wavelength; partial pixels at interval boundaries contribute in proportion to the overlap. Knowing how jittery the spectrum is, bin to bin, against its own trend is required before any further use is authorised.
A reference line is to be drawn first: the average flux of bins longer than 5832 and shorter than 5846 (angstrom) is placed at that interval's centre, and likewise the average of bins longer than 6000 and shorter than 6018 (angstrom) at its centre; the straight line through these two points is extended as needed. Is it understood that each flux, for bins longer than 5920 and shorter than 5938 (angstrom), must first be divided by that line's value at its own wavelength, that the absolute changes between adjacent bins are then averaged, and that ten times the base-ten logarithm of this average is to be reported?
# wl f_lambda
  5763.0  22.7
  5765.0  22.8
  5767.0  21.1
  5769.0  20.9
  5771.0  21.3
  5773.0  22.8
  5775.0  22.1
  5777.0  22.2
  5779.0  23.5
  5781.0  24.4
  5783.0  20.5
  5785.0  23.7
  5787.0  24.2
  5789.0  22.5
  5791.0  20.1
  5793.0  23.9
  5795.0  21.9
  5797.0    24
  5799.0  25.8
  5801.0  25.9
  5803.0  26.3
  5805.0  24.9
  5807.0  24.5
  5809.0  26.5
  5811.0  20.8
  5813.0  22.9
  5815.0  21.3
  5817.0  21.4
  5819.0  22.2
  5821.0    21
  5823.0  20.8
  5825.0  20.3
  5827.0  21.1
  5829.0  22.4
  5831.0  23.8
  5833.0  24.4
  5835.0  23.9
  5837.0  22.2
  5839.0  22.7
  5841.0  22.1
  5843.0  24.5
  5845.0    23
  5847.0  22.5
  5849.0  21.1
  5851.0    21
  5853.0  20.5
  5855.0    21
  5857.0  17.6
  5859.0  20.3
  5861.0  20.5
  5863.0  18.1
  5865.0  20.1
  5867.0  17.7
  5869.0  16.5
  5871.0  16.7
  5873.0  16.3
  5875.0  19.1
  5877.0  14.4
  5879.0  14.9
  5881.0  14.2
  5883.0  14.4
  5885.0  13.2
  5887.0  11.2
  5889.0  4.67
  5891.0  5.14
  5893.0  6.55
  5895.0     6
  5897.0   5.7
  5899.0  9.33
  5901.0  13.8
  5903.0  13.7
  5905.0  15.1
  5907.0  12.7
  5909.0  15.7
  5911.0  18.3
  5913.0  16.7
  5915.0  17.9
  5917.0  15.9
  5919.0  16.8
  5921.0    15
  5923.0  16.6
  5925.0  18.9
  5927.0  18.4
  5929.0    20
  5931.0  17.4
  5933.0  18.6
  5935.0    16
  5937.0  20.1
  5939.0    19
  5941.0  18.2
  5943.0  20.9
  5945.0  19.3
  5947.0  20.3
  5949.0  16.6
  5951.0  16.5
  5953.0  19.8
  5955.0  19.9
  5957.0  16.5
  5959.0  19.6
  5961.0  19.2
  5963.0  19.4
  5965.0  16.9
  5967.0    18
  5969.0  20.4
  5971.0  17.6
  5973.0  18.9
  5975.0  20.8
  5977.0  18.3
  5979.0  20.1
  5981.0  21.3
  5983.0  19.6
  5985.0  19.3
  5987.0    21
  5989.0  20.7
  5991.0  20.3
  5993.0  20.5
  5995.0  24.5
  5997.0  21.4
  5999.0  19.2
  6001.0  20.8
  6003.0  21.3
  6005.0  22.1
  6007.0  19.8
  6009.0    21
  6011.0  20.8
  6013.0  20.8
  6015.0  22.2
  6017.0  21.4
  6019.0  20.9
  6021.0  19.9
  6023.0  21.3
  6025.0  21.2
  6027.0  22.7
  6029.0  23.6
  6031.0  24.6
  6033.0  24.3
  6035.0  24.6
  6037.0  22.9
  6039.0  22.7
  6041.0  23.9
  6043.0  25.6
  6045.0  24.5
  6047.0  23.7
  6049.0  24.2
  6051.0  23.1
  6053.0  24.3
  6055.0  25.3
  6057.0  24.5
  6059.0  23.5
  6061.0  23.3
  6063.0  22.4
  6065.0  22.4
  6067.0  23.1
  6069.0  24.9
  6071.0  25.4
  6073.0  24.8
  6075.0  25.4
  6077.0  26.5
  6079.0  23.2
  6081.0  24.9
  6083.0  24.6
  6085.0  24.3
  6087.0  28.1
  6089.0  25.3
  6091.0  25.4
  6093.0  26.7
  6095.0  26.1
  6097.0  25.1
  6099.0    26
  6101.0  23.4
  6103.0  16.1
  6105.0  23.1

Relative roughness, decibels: -10.3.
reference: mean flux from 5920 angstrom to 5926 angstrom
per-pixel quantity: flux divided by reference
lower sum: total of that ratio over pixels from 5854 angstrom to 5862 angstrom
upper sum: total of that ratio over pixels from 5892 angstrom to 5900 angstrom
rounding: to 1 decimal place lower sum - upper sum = 3.1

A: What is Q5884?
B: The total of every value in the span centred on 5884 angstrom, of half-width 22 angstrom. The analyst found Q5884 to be 287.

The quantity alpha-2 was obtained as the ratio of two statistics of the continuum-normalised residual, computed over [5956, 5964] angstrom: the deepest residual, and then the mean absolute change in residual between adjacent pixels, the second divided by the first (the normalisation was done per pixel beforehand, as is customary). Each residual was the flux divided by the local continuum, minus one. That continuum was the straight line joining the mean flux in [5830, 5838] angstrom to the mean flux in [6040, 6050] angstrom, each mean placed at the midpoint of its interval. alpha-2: -0.16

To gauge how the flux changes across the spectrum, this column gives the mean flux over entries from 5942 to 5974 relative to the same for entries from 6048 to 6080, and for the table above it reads 0.78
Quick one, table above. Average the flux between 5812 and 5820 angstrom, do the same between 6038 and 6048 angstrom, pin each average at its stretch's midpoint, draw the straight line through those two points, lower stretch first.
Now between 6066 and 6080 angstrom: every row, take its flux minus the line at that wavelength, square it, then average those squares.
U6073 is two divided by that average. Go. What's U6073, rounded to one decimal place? 1.4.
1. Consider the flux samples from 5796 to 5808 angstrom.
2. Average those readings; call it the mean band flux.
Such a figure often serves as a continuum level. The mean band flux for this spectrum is 25.2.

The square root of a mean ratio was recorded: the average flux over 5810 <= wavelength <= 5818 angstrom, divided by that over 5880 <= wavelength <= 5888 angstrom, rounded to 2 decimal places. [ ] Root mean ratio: 1.28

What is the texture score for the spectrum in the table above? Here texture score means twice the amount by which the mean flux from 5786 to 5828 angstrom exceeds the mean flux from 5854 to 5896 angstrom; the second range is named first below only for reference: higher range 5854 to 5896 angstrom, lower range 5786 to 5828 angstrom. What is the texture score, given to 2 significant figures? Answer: 17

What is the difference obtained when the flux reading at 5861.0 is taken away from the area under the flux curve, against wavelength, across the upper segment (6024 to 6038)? 307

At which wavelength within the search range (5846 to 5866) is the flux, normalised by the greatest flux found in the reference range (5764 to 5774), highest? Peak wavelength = 5847.0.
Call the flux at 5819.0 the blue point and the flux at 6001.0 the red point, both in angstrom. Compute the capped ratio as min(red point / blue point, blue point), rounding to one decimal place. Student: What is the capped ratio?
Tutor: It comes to 0.9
